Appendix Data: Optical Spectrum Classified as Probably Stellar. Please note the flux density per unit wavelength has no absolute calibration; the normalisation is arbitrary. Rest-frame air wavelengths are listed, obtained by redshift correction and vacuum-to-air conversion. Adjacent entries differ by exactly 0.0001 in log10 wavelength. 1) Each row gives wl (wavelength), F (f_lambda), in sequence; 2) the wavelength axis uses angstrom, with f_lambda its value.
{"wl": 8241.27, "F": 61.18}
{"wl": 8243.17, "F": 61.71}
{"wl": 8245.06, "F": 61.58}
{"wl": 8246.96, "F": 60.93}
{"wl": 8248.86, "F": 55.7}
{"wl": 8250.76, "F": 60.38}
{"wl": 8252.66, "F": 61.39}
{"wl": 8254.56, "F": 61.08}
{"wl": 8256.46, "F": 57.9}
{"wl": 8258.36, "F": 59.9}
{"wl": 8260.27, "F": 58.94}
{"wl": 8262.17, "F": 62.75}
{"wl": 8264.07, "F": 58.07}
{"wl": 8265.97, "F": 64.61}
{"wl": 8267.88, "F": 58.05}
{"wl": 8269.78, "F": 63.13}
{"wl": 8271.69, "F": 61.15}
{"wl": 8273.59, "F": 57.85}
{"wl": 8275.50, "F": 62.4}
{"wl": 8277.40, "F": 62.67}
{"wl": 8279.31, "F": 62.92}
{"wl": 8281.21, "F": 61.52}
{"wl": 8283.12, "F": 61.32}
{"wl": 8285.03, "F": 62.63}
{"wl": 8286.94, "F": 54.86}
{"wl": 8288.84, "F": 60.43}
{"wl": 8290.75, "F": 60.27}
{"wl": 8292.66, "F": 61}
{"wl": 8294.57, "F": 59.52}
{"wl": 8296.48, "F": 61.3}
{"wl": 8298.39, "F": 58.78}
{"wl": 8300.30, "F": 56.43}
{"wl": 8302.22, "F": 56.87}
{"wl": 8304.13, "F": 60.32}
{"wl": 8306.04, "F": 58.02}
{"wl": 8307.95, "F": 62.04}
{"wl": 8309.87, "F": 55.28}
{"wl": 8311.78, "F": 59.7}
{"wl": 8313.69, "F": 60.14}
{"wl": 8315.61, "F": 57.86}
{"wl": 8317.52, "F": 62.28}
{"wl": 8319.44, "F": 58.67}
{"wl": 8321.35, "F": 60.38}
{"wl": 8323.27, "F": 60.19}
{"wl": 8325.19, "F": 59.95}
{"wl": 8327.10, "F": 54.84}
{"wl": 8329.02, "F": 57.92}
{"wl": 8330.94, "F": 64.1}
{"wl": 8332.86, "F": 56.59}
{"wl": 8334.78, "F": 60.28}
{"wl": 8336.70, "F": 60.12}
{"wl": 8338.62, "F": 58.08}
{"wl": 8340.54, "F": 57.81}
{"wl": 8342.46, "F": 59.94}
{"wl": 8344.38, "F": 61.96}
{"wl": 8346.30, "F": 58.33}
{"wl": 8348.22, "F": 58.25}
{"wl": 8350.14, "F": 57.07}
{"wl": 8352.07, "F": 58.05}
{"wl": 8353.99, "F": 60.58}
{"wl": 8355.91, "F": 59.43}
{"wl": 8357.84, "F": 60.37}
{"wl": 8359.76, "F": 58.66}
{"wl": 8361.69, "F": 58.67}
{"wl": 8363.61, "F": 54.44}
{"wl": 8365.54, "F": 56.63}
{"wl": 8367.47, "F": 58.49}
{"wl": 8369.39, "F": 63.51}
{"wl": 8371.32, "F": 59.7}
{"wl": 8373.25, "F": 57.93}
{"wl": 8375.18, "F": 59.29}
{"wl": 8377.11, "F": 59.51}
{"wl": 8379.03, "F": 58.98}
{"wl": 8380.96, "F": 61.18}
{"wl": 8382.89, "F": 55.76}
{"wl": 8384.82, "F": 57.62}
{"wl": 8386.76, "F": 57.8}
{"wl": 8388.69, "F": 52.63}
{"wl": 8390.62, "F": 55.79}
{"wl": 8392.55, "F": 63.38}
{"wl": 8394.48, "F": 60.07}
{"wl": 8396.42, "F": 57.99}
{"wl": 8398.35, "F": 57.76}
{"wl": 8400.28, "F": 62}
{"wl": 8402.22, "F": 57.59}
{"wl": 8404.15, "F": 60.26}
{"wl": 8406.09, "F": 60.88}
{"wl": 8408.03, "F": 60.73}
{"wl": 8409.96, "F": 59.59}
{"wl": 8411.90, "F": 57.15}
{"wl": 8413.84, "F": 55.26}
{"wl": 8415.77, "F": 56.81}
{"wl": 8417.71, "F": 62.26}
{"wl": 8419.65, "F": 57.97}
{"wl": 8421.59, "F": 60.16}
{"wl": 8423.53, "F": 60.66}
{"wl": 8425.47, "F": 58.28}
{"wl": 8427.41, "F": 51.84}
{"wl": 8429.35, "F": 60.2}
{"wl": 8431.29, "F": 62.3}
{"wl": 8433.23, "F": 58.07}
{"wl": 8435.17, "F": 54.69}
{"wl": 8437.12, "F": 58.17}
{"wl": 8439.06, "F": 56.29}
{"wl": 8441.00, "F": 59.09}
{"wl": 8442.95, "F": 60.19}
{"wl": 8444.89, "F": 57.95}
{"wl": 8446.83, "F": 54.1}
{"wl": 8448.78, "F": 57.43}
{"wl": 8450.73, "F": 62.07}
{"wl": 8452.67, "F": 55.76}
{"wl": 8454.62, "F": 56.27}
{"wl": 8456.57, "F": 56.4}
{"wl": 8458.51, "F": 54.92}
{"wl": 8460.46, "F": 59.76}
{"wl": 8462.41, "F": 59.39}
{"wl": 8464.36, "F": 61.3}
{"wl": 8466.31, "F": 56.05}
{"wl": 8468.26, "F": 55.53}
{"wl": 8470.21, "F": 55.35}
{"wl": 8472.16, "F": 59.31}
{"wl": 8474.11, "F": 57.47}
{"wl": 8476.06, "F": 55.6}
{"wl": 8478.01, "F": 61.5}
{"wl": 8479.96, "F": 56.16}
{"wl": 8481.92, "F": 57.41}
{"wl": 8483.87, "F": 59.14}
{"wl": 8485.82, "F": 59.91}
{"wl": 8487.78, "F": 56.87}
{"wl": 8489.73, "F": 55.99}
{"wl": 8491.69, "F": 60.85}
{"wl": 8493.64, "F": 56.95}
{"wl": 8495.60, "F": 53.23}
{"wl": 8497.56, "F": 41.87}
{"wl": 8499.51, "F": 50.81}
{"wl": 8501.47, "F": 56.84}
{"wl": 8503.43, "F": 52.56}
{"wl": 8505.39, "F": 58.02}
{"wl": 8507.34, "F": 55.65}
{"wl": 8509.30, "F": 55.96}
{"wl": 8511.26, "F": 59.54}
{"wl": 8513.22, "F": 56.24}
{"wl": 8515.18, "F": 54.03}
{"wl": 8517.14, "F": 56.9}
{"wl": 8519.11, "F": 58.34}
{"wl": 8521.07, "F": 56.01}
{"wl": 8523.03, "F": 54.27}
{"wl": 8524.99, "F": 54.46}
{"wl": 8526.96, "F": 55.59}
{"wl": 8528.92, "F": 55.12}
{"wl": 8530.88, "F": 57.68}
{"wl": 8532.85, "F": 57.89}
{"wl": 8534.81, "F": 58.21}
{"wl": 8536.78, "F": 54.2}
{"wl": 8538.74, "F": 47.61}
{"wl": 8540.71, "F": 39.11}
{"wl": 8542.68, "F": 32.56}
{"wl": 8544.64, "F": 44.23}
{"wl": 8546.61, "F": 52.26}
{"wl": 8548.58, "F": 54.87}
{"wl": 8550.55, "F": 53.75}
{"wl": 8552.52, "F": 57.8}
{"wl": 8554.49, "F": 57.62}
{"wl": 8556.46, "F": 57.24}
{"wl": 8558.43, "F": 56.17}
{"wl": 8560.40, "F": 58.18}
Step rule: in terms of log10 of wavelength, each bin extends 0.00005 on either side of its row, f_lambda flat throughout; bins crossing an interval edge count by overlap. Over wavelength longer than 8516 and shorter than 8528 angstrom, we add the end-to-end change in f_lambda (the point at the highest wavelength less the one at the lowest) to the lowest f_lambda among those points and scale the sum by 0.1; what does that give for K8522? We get 5.3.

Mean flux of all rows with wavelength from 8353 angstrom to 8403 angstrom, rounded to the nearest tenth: 58.7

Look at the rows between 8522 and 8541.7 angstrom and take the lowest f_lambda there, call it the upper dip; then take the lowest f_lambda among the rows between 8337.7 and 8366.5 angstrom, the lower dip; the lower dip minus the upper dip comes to 15.3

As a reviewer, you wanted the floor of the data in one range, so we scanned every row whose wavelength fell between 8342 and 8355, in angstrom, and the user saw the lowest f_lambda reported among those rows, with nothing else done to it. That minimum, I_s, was 57.07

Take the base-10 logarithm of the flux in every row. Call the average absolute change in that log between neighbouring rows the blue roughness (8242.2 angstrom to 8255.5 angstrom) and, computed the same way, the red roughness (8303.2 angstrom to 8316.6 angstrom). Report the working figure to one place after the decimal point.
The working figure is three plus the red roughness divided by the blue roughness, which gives 4.7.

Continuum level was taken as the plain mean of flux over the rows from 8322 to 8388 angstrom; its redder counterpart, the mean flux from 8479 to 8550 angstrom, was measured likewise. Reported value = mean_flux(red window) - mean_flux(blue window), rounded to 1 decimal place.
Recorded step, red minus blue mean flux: -4.8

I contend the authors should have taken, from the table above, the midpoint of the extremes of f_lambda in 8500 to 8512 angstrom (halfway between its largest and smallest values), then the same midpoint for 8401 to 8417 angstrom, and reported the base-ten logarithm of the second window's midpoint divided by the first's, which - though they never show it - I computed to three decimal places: 0.015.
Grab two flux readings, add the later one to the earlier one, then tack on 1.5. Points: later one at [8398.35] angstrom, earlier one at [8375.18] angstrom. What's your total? 119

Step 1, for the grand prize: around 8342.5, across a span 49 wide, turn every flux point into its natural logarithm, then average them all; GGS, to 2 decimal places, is 4.07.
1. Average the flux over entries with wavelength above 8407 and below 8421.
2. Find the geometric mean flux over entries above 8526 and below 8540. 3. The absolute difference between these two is 3.5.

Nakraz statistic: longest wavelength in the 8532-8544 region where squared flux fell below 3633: 8542.68 angstrom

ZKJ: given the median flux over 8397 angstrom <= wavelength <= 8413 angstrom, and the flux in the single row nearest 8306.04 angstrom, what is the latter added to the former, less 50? 68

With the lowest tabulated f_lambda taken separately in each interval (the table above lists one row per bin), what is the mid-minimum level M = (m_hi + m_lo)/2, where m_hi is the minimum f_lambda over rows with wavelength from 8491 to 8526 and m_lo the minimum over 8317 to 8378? 48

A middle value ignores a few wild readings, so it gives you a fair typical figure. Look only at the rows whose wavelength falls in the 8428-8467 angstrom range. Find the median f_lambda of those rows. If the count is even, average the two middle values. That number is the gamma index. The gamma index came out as 58.0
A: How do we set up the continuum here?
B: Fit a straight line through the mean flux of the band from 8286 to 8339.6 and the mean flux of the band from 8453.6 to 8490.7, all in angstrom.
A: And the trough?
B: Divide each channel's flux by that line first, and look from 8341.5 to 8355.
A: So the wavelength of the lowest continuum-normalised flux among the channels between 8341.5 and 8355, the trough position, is 8350.14 angstrom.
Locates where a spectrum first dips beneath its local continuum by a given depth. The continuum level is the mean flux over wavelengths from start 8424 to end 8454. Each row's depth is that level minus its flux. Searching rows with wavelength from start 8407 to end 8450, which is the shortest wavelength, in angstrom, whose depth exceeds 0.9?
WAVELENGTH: 8413.84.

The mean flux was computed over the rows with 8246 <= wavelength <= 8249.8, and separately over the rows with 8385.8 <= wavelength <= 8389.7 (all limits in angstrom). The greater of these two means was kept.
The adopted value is 58.3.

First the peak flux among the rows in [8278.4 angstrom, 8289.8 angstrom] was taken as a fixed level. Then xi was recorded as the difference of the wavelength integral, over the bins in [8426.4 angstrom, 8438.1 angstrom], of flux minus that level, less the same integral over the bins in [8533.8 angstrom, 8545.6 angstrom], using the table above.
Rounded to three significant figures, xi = 137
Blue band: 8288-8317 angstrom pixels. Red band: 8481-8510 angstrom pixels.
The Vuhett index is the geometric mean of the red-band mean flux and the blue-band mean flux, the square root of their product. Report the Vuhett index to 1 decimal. 57.3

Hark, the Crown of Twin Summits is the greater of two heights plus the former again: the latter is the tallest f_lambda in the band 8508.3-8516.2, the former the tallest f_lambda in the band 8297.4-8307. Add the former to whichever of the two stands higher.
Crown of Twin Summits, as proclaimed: 120.6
